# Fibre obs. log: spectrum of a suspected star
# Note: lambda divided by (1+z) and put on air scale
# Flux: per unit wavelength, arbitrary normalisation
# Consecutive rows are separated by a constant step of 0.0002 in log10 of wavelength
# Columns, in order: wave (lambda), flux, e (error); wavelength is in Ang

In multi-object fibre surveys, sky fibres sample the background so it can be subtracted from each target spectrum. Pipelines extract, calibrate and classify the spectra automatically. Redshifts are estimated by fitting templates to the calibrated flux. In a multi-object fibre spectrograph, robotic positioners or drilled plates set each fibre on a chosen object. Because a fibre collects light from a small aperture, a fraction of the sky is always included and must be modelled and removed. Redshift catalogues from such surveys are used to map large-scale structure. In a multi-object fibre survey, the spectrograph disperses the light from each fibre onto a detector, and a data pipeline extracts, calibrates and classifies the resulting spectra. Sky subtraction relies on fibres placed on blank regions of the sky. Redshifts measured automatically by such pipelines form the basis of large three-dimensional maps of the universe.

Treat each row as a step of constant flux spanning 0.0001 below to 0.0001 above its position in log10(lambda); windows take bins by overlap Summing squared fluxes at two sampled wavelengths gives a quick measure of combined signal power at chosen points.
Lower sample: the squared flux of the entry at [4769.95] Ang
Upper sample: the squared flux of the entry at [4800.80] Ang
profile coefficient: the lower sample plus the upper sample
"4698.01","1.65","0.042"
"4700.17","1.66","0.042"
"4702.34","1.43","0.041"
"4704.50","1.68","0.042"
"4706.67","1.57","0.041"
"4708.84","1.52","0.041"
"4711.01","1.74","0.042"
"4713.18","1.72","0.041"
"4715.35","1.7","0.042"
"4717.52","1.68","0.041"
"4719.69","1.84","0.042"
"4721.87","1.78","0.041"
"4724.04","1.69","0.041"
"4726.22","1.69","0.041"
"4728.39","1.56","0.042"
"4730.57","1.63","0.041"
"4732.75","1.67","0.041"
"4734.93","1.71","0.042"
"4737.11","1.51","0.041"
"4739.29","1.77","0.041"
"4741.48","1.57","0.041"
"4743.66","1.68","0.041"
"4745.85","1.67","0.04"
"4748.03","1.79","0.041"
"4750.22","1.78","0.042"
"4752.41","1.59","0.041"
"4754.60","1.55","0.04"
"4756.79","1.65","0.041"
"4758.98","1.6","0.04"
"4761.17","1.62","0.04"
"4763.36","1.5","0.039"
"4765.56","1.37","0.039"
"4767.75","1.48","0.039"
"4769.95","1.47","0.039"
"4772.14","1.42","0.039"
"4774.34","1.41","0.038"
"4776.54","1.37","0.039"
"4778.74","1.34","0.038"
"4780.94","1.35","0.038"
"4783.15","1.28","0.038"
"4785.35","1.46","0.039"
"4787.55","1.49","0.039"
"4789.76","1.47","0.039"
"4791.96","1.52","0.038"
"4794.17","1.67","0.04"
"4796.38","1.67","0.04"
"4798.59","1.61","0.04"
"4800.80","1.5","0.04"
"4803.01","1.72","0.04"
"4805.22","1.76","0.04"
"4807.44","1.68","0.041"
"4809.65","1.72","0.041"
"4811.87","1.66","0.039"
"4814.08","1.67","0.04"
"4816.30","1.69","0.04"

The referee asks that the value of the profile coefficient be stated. 4.41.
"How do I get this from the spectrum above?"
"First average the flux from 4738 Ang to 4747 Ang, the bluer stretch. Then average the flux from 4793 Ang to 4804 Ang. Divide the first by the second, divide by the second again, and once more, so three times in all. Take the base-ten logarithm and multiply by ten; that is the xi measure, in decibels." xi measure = -4.2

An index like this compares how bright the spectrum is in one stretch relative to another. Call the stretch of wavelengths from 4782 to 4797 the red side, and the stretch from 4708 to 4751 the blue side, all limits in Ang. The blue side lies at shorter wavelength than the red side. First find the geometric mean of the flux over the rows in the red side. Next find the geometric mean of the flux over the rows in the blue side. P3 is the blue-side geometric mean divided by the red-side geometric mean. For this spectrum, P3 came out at 1.12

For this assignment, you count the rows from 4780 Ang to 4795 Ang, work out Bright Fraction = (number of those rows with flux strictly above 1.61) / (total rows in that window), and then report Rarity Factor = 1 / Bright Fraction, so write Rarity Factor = 7.0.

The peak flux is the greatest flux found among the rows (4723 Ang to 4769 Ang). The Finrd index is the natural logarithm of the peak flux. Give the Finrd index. 0.58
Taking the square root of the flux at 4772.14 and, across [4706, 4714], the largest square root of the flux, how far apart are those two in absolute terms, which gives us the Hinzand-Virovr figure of 0.127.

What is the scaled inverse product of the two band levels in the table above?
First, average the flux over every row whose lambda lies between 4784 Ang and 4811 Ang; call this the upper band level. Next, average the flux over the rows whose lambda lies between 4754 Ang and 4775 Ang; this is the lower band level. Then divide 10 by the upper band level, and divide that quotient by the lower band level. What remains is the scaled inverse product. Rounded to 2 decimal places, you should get 4.13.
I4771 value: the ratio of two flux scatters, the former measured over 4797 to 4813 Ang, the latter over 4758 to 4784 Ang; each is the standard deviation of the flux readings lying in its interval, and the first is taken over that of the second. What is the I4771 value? 0.8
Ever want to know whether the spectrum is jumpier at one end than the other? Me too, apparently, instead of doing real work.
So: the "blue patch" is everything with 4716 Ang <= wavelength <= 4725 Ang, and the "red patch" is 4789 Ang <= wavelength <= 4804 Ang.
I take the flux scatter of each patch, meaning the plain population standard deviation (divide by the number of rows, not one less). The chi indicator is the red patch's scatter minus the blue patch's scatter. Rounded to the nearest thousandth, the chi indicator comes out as 0.024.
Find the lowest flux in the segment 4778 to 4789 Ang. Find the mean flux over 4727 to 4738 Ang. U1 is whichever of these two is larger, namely 1.62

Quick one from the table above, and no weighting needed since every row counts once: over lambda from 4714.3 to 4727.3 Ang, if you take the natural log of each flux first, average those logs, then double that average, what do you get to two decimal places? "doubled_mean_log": 1.10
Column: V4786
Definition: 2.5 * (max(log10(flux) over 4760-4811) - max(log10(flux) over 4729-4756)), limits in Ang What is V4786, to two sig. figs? -0.018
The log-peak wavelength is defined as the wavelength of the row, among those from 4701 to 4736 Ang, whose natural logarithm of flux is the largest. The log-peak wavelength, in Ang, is 4719.69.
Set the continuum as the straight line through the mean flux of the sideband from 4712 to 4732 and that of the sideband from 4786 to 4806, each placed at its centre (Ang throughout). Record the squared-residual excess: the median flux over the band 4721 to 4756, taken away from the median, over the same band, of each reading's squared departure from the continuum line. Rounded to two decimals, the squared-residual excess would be -1.67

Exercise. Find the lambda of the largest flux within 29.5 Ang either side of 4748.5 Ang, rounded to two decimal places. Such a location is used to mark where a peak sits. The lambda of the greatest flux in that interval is 4719.69 Ang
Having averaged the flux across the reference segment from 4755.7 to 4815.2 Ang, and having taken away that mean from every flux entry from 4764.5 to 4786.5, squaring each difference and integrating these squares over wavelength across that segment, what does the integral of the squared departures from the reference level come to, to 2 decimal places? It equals 0.52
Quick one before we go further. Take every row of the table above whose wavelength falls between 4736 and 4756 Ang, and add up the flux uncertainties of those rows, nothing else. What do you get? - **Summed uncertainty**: 0.37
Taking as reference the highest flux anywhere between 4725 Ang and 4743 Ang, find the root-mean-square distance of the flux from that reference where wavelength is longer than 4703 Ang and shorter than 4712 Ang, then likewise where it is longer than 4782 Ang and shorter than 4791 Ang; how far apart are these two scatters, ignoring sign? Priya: 0.19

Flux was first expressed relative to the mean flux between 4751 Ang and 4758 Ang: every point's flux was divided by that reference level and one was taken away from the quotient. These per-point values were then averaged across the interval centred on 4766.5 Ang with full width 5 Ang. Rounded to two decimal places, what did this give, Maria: -0.11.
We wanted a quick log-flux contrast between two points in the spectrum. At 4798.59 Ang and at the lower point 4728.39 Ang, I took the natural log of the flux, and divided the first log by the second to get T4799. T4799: 1.1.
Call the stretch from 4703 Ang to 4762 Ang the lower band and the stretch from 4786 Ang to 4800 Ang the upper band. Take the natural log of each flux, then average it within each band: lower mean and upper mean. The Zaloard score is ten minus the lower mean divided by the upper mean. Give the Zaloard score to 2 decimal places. 8.87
